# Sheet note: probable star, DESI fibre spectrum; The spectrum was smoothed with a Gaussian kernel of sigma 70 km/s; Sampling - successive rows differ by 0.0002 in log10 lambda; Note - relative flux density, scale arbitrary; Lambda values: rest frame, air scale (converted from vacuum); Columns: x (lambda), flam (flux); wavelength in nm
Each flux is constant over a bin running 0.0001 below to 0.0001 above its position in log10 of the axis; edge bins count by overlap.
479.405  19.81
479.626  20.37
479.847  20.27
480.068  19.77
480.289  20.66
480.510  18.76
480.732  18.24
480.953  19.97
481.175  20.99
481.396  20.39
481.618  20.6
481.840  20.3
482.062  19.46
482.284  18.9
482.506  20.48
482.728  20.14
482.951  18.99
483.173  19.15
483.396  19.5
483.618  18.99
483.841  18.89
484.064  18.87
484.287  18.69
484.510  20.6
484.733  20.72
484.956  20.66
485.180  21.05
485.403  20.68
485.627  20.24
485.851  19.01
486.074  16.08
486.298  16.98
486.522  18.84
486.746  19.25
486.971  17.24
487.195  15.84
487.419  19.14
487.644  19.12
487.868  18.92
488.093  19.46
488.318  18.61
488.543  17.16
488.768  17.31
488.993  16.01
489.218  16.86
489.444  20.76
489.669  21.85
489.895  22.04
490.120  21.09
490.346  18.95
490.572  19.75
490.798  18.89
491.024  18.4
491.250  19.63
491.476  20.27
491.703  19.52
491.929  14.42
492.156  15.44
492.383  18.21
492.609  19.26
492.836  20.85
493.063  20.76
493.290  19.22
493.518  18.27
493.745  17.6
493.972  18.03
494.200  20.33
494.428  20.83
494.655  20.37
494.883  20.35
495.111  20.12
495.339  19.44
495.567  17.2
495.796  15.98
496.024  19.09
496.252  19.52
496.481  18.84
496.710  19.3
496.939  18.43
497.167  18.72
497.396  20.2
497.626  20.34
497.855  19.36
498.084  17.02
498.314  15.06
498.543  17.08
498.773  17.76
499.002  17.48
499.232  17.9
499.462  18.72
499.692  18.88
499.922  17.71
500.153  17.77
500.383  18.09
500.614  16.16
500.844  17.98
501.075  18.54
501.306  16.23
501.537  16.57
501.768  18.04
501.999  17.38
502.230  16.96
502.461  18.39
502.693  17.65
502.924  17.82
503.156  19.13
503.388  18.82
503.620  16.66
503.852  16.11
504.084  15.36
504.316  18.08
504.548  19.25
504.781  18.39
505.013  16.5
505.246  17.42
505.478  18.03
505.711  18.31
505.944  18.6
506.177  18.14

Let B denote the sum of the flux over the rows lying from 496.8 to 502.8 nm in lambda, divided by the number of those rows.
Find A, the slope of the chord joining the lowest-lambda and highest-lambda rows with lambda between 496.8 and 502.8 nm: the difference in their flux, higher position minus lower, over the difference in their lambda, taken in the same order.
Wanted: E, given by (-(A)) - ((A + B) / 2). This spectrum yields -8.73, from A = -0.1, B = 17.9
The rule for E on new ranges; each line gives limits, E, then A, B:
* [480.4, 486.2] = -9.09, -0.5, 19.6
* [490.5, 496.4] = -9.40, 0.0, 18.9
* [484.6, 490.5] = -9.02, -0.3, 19.0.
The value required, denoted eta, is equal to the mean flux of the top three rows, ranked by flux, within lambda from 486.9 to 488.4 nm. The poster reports 19.2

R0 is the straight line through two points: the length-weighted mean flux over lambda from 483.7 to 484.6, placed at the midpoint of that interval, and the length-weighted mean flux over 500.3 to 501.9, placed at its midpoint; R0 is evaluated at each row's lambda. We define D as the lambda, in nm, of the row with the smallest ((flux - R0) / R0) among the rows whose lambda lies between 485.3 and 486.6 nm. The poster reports 486.074 nm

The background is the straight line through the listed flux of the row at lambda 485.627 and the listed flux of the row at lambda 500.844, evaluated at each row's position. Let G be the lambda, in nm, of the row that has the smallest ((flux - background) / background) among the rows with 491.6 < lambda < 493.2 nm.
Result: 491.929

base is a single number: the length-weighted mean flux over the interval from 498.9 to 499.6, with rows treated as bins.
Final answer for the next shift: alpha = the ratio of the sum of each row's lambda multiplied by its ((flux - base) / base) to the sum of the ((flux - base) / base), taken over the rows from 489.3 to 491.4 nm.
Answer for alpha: 490.08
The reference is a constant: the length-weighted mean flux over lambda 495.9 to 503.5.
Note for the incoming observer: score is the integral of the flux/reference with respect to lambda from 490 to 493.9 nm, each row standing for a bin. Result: 4.07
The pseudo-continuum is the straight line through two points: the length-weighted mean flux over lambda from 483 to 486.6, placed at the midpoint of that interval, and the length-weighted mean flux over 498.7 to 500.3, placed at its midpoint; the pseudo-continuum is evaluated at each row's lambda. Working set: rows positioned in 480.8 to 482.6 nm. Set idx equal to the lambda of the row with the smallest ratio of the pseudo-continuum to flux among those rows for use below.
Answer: 481.175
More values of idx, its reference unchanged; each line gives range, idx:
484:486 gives 485.180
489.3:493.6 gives 489.895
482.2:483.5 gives 482.506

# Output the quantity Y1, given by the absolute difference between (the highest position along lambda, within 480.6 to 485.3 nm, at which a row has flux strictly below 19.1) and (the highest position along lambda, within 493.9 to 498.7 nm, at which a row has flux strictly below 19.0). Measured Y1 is 14.26 nm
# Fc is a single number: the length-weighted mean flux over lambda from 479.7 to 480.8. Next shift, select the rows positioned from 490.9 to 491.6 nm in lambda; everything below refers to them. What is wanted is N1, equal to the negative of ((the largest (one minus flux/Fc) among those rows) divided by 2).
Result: -0.031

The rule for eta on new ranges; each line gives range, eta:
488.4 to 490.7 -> 21.7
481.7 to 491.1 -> 21.7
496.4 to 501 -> 20.0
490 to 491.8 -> 20.4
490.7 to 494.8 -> 20.8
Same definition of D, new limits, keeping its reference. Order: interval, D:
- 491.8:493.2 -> 491.929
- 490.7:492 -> 491.929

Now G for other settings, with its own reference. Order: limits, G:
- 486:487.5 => 487.195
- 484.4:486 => 485.851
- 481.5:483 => 482.284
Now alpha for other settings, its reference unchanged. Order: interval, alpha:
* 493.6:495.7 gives 494.69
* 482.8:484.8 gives 484.02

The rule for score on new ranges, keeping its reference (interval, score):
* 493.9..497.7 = 4.04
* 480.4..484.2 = 4.11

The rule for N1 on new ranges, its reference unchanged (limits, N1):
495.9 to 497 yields -0.030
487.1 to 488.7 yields -0.096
